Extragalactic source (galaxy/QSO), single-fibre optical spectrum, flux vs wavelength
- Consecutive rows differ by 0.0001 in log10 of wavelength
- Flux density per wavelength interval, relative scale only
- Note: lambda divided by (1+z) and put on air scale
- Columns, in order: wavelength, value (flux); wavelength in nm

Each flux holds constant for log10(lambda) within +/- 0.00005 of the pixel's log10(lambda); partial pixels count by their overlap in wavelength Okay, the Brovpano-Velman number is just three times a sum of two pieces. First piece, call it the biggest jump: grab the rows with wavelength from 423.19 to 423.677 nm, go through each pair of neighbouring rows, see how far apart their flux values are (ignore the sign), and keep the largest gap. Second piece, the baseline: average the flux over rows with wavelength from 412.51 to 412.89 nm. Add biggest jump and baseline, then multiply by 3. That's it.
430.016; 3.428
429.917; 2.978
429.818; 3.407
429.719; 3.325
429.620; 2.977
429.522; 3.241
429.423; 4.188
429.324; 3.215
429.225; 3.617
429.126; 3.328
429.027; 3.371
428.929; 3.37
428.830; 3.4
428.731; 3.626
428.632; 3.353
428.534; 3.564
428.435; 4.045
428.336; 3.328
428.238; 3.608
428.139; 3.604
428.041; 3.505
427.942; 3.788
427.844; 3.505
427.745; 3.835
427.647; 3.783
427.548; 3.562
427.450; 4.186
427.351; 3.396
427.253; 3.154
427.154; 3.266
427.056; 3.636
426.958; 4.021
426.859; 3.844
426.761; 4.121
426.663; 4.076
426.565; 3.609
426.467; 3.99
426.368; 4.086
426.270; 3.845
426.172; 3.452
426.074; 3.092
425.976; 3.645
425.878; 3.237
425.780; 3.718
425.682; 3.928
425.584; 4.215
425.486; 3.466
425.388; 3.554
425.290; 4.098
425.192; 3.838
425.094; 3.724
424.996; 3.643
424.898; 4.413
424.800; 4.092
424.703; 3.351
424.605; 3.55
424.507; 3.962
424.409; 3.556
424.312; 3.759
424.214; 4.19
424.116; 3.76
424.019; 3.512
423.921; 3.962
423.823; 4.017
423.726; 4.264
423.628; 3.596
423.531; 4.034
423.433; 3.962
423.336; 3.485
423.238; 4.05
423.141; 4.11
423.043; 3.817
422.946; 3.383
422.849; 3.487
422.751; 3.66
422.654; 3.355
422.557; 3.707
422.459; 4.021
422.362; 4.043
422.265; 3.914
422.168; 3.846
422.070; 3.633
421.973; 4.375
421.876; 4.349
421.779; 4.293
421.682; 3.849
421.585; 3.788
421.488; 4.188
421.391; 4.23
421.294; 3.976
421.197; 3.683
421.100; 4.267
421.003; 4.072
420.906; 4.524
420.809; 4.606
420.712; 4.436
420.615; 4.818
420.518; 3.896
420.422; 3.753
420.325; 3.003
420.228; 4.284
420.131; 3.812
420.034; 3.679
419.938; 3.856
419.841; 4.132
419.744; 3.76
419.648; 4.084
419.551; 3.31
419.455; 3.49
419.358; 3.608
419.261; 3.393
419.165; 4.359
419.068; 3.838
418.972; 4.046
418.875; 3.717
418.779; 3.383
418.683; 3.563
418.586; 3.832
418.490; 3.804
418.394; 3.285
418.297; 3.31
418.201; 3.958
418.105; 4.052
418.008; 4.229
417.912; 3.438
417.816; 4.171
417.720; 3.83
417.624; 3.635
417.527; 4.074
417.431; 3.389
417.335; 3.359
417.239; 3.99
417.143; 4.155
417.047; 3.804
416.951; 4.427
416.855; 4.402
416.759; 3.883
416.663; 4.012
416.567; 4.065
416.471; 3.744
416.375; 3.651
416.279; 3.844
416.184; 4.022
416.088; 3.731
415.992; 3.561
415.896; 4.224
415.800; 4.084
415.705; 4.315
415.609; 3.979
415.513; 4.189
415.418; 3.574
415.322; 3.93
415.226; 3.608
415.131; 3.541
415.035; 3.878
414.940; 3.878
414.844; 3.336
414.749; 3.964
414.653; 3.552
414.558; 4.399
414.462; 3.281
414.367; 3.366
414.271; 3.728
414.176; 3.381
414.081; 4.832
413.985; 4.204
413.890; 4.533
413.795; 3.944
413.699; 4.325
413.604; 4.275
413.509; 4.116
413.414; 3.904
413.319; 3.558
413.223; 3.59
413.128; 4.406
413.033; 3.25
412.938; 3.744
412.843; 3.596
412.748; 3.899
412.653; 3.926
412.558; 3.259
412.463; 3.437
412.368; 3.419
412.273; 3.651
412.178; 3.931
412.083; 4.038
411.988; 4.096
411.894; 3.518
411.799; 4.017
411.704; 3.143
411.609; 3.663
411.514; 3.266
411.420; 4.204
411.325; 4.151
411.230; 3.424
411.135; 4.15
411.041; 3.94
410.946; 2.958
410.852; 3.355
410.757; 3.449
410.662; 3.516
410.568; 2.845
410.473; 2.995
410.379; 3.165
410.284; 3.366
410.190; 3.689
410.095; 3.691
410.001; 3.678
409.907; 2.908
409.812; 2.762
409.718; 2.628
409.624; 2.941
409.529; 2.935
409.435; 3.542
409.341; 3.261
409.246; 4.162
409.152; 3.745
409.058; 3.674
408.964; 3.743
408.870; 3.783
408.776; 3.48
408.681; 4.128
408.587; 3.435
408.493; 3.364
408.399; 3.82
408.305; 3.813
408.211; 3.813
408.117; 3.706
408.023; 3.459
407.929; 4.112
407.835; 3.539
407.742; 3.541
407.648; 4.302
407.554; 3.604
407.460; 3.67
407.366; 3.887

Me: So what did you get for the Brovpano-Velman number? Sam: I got 12.7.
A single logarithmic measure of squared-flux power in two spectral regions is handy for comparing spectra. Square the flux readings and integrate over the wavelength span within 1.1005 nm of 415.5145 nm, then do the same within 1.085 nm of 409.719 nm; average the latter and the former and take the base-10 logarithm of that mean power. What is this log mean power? 1.46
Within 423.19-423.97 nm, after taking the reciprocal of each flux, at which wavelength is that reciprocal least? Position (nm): 423.726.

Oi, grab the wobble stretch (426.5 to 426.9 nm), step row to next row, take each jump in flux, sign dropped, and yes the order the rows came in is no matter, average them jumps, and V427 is 0.26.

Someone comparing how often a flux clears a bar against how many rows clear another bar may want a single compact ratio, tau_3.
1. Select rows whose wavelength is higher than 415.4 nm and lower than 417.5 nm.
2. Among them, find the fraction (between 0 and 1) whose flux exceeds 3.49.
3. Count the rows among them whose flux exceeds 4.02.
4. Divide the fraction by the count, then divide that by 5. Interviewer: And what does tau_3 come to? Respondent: 0.0202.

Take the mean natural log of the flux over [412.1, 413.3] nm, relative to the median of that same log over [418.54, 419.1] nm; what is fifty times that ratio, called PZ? 48.9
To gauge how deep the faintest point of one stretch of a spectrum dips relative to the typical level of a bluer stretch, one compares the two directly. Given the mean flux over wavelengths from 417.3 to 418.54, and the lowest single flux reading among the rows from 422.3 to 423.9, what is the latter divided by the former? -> 0.90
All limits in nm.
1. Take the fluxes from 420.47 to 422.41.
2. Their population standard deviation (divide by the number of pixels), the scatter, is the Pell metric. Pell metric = 0.31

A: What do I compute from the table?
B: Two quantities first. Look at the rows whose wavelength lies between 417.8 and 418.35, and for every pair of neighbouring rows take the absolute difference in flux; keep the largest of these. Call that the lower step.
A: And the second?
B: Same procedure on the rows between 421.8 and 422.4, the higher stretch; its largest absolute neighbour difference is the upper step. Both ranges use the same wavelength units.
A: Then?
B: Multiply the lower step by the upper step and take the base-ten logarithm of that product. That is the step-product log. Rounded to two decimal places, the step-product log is -0.23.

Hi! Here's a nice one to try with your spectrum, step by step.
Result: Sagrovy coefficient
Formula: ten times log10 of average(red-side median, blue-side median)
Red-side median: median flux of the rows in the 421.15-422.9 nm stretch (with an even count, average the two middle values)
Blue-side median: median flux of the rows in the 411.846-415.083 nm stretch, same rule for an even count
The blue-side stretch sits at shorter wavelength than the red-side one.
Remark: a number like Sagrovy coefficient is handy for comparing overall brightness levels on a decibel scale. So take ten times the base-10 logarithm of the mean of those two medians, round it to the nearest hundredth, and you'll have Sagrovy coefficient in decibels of 5.89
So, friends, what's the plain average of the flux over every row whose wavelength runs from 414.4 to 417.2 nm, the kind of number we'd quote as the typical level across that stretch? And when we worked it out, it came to 3.90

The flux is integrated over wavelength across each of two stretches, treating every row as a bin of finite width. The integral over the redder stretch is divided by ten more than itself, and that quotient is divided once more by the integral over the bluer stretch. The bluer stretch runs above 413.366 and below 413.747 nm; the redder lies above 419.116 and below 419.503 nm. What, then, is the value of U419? 0.08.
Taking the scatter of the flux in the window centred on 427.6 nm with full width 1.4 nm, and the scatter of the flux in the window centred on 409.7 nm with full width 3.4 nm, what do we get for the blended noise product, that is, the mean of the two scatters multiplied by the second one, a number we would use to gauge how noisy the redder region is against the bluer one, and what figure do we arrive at 0.14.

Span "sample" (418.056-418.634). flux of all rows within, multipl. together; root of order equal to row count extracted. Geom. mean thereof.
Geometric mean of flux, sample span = 3.69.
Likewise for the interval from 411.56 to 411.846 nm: 3.59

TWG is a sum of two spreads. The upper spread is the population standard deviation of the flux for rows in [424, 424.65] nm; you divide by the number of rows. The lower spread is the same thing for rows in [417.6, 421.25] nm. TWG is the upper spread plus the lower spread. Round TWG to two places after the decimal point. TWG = 0.63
